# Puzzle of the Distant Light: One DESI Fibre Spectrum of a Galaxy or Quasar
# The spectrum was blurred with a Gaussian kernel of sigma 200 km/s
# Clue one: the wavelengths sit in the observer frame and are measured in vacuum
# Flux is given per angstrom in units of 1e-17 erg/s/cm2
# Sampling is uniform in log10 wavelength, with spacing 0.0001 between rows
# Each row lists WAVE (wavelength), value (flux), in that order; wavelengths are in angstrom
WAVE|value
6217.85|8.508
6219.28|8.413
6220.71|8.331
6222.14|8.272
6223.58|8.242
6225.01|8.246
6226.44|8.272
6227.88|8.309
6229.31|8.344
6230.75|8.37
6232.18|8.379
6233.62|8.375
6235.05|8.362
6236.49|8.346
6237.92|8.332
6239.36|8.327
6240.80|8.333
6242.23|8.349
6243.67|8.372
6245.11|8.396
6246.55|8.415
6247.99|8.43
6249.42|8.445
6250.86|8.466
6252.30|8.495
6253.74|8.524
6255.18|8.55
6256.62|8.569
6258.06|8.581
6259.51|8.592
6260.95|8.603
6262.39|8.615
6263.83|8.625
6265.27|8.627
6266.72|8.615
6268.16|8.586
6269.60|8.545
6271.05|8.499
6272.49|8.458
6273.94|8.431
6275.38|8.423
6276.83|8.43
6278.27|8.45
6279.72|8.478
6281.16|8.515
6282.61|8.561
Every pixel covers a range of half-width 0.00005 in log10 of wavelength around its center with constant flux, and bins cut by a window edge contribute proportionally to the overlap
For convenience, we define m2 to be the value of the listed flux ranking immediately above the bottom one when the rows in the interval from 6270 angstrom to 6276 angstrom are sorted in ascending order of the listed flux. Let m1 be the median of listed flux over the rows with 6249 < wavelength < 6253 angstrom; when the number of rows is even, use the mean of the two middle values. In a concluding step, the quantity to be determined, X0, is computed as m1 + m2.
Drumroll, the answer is 16.90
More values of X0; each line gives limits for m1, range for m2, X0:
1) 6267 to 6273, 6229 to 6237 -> 16.87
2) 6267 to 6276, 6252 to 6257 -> 17.00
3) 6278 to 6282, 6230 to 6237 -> 16.84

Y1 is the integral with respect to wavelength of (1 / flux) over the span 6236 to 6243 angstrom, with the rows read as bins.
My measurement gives 0.840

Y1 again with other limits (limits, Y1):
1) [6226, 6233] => 0.839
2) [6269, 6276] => 0.826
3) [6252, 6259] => 0.818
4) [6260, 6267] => 0.812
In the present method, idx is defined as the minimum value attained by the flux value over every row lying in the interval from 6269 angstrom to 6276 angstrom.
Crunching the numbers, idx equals 8.423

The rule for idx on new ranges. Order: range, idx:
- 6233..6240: 8.327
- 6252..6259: 8.495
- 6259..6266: 8.592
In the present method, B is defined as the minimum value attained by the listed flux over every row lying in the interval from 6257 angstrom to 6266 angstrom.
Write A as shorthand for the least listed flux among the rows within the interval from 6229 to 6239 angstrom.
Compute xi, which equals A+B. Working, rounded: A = 8.332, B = 8.581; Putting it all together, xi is 16.9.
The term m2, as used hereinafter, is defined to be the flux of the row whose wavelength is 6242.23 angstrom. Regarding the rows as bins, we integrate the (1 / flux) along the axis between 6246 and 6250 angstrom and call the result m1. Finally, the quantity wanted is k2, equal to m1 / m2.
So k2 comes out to 0.0569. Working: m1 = 0.475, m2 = 8.349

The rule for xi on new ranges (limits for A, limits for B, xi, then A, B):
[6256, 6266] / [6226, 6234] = 16.8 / 8.569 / 8.272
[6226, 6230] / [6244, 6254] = 16.7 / 8.272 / 8.396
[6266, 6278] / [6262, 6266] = 17.0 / 8.423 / 8.615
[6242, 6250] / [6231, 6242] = 16.7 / 8.349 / 8.327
